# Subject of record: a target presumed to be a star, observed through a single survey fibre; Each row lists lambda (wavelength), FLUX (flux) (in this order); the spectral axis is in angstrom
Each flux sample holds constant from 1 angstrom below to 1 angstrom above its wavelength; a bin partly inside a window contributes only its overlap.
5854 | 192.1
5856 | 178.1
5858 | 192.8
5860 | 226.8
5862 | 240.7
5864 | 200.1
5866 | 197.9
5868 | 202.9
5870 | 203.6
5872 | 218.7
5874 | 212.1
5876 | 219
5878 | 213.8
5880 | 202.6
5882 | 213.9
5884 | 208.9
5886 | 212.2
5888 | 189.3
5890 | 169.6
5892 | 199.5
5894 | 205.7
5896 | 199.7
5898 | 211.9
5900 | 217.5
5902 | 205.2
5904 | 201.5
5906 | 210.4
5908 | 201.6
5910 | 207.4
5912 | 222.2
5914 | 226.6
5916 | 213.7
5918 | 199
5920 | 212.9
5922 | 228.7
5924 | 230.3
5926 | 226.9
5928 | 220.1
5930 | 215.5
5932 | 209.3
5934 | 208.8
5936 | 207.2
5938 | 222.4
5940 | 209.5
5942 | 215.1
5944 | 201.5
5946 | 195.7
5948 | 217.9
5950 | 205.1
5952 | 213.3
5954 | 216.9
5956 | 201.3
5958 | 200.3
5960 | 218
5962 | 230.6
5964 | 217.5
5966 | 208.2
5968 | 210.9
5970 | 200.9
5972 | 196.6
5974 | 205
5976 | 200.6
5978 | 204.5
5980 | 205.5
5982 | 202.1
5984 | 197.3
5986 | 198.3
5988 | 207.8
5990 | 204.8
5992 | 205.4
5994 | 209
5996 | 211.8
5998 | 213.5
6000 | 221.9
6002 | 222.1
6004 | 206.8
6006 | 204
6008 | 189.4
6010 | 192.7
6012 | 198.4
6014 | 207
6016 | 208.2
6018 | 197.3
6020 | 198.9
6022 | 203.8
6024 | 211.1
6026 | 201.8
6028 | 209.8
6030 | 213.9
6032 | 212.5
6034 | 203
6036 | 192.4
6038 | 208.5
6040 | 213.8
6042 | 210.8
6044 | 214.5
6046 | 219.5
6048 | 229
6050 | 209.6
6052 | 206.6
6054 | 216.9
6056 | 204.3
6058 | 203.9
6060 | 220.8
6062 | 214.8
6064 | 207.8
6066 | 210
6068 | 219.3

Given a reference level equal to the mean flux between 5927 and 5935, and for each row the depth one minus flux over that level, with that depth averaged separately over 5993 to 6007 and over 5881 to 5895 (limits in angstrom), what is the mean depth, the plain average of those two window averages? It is 0.033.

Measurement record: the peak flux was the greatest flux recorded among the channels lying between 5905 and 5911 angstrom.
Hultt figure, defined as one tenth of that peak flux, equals 21.0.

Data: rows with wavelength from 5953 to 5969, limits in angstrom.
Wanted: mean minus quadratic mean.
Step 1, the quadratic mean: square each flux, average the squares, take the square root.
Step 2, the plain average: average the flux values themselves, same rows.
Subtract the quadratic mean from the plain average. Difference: -0.20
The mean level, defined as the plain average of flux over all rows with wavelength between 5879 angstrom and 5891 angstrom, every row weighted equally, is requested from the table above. 199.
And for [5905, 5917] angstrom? 214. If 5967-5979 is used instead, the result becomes 203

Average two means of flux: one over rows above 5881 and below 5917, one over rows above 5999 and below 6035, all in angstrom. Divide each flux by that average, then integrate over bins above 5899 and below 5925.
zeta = 26.9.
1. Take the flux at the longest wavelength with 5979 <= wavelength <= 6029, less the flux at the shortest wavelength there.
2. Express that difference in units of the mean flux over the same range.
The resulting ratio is 0.021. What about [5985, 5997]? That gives 0.065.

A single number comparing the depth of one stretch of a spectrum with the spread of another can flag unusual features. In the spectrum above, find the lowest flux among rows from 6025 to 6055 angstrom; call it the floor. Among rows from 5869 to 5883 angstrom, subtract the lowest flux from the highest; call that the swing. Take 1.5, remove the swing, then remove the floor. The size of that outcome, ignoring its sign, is 207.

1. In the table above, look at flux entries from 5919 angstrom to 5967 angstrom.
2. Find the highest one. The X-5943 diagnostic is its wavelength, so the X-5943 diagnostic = 5962 angstrom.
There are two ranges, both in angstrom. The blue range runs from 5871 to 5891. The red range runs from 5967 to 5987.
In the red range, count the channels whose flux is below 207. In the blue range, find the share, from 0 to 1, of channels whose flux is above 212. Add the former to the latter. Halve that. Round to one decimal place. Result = 4.8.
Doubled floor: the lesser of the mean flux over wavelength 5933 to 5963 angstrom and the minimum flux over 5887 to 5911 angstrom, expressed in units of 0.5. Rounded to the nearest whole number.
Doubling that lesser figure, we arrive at 339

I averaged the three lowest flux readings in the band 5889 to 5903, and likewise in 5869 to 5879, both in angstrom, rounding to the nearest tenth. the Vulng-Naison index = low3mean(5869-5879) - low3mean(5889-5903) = 20.2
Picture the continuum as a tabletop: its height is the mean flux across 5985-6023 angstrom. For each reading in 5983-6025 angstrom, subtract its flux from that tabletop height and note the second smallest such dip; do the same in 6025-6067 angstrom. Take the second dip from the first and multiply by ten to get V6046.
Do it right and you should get -11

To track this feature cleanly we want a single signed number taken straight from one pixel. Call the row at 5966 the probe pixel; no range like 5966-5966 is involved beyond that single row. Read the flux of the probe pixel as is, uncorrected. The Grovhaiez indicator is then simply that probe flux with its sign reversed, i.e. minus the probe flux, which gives -208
